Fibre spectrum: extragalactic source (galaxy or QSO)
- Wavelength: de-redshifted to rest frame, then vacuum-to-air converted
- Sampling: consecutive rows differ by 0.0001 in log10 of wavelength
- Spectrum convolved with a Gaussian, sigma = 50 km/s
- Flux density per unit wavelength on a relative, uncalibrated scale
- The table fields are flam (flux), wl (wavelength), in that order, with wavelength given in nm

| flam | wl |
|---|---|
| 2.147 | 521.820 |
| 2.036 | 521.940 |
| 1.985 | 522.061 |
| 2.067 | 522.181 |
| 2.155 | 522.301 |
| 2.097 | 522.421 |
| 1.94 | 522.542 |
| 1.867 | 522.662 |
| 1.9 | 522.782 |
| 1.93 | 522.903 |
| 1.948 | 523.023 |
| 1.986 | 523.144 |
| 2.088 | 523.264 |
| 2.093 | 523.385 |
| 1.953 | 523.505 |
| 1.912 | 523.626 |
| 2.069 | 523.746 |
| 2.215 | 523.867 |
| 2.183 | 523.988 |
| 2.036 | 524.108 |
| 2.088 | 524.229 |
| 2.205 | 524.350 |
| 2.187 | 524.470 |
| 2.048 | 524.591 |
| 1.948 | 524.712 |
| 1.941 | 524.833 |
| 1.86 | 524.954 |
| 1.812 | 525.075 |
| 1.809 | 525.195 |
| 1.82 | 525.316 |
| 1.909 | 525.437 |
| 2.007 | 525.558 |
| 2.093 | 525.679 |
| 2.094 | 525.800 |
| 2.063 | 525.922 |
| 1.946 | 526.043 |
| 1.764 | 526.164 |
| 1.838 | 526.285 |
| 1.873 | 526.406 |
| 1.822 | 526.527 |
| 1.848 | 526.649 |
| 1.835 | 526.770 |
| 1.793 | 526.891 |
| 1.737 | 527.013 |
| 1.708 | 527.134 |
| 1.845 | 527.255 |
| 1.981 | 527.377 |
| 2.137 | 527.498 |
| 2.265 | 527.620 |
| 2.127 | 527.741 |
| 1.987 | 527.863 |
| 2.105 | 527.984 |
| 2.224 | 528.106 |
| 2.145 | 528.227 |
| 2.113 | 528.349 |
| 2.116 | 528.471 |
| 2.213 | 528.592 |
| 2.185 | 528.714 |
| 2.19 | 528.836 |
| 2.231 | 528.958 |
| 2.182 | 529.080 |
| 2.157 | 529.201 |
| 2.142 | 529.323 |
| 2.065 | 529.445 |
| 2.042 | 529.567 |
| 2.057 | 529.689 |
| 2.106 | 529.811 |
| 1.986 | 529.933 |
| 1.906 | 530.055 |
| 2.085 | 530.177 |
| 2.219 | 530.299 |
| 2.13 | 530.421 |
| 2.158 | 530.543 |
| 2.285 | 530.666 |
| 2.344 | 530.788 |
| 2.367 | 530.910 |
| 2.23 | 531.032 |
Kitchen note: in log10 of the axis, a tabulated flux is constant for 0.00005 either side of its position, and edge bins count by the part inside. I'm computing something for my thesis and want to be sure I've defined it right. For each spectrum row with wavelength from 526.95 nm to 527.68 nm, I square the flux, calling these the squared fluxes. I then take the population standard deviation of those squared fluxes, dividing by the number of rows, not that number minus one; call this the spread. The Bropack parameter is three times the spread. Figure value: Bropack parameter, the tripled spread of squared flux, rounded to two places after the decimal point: 2.42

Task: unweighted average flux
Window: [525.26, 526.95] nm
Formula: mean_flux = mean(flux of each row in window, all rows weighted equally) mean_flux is 1.91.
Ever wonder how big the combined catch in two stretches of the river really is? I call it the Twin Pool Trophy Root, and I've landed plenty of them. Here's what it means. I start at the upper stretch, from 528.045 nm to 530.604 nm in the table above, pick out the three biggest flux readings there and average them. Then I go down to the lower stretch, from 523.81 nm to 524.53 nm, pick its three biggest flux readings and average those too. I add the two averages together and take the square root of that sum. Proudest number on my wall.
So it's 2.10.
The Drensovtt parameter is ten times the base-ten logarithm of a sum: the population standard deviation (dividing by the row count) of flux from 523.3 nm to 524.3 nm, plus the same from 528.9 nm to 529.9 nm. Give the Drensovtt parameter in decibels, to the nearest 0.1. -8.0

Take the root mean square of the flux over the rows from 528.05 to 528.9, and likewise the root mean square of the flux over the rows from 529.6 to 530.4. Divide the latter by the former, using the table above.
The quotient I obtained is 0.95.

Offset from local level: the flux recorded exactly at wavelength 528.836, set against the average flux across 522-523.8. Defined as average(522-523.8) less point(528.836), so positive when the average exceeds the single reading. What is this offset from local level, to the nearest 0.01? -0.19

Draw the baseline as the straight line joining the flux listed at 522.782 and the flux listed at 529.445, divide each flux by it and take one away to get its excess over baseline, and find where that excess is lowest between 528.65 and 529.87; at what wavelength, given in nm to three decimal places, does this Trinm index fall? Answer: 529.567 nm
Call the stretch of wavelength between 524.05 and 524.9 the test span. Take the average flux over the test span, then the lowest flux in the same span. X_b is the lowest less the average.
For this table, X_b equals -0.12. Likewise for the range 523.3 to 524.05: -0.16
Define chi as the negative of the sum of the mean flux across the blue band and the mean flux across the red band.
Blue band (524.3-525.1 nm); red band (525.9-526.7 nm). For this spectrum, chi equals -3.88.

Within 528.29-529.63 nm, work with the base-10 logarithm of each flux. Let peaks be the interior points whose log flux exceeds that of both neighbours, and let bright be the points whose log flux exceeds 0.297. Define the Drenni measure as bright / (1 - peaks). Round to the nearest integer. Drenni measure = -11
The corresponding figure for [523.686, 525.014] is -8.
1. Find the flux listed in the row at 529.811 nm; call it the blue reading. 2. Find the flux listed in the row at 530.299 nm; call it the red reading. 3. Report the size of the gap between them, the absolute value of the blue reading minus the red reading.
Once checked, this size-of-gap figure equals 0.113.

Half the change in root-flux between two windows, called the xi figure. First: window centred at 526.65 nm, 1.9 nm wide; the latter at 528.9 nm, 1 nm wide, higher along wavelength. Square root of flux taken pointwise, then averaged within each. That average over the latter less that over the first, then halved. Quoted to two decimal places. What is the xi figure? 0.05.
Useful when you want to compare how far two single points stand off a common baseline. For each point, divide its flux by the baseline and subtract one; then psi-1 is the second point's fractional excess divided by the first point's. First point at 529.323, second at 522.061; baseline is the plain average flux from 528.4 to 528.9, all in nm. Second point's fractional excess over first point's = 6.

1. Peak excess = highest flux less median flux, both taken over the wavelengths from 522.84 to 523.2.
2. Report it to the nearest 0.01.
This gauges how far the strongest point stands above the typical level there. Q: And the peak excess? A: 0.04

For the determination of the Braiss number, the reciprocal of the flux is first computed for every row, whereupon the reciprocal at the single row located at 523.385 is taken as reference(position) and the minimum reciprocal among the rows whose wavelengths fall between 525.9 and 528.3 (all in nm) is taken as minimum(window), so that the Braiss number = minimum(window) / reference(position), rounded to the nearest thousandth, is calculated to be 0.924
